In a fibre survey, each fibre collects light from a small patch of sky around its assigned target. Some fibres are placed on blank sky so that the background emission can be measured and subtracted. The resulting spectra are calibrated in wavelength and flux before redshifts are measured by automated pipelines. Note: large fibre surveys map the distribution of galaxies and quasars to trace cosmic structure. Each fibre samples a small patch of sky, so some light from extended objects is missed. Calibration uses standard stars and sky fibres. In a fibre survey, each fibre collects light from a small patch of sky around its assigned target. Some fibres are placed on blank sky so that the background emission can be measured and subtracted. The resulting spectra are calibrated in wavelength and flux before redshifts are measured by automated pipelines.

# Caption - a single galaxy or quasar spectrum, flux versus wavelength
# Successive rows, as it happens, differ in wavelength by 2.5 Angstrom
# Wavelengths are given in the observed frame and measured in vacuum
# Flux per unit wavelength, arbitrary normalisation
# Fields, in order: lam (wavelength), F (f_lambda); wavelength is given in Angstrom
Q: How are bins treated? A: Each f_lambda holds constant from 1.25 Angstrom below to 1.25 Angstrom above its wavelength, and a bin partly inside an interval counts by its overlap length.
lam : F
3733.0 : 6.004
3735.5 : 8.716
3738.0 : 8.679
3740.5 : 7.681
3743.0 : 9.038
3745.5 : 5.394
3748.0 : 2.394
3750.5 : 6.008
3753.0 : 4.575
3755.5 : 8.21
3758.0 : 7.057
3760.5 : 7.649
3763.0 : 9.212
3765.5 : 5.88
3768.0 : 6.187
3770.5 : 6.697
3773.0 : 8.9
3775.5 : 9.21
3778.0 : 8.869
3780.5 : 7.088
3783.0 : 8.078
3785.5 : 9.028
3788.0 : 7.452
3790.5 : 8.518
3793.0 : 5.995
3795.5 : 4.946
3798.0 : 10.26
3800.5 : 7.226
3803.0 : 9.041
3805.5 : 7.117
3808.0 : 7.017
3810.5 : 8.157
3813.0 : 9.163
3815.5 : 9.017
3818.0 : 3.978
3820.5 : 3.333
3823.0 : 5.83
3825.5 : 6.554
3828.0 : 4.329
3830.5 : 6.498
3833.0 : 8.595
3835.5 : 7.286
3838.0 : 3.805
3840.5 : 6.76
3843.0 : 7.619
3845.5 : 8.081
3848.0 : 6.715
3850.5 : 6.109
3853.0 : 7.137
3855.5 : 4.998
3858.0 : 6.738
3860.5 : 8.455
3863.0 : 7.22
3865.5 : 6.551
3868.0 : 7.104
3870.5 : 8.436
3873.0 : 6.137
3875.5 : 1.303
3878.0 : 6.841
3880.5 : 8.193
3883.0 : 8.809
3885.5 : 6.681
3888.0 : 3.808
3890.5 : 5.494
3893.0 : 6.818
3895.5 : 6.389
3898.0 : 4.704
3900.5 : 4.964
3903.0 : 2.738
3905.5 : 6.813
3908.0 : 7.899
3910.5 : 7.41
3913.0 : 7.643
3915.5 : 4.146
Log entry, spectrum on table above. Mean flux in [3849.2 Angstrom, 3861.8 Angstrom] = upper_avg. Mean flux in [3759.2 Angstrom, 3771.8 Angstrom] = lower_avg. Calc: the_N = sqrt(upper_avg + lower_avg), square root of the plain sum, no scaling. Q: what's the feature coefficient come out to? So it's 3.72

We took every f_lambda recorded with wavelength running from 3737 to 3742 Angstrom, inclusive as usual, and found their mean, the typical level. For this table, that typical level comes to 8.2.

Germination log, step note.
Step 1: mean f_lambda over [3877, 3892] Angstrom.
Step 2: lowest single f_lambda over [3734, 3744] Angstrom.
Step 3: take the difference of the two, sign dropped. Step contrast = 1.0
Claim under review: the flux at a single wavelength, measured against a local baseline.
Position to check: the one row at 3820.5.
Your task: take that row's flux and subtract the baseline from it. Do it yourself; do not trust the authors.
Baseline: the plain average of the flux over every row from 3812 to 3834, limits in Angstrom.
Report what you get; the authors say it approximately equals -3.0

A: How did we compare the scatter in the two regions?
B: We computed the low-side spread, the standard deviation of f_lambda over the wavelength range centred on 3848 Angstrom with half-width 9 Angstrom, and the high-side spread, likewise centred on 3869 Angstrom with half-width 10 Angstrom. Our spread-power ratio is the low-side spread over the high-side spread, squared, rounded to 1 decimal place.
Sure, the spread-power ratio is 0.2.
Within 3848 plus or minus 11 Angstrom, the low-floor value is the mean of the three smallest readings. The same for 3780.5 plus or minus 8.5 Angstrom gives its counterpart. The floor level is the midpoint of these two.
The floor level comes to 6.3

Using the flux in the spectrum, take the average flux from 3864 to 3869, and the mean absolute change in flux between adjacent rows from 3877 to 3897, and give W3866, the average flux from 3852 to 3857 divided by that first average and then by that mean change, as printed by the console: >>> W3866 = 0.60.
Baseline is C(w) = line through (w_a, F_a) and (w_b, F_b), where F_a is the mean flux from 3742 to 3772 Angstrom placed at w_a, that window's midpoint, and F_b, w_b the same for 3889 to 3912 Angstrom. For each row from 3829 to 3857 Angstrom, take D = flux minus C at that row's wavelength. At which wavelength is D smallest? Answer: 3838.0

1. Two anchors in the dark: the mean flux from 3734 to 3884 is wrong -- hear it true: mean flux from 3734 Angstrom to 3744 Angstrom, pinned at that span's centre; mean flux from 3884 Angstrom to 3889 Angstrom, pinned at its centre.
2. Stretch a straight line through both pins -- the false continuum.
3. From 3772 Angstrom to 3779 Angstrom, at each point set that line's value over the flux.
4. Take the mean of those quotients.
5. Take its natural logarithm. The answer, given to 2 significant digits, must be -0.15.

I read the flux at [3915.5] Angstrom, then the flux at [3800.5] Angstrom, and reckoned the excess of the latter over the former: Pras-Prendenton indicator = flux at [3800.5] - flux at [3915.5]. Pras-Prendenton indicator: 3.1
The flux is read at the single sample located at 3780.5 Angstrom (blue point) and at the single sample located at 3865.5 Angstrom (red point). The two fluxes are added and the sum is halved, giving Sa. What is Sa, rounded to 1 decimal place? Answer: 6.8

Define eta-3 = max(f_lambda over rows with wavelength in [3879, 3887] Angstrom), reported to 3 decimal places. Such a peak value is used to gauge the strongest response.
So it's 8.809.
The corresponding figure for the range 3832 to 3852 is 8.595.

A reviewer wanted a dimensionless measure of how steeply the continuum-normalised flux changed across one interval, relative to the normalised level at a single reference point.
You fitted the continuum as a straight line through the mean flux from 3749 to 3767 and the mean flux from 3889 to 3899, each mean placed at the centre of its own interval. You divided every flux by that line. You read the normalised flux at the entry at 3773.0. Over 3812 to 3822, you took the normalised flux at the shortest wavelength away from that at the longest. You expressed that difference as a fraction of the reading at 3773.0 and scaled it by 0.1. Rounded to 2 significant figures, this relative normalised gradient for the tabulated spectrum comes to -0.068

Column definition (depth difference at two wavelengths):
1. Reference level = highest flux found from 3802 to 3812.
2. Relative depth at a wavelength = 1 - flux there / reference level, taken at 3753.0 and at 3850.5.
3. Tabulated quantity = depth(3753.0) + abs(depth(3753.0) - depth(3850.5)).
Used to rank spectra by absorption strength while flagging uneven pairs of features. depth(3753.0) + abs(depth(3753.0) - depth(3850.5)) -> 0.66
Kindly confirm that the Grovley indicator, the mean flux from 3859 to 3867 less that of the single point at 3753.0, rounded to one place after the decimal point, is 2.8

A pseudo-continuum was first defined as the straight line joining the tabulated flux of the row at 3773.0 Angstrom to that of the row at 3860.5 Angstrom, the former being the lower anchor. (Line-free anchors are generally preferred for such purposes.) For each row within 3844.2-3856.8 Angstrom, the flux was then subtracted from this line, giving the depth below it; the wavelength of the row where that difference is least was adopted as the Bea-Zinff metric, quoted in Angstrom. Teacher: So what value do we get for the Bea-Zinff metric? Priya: 3845.5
